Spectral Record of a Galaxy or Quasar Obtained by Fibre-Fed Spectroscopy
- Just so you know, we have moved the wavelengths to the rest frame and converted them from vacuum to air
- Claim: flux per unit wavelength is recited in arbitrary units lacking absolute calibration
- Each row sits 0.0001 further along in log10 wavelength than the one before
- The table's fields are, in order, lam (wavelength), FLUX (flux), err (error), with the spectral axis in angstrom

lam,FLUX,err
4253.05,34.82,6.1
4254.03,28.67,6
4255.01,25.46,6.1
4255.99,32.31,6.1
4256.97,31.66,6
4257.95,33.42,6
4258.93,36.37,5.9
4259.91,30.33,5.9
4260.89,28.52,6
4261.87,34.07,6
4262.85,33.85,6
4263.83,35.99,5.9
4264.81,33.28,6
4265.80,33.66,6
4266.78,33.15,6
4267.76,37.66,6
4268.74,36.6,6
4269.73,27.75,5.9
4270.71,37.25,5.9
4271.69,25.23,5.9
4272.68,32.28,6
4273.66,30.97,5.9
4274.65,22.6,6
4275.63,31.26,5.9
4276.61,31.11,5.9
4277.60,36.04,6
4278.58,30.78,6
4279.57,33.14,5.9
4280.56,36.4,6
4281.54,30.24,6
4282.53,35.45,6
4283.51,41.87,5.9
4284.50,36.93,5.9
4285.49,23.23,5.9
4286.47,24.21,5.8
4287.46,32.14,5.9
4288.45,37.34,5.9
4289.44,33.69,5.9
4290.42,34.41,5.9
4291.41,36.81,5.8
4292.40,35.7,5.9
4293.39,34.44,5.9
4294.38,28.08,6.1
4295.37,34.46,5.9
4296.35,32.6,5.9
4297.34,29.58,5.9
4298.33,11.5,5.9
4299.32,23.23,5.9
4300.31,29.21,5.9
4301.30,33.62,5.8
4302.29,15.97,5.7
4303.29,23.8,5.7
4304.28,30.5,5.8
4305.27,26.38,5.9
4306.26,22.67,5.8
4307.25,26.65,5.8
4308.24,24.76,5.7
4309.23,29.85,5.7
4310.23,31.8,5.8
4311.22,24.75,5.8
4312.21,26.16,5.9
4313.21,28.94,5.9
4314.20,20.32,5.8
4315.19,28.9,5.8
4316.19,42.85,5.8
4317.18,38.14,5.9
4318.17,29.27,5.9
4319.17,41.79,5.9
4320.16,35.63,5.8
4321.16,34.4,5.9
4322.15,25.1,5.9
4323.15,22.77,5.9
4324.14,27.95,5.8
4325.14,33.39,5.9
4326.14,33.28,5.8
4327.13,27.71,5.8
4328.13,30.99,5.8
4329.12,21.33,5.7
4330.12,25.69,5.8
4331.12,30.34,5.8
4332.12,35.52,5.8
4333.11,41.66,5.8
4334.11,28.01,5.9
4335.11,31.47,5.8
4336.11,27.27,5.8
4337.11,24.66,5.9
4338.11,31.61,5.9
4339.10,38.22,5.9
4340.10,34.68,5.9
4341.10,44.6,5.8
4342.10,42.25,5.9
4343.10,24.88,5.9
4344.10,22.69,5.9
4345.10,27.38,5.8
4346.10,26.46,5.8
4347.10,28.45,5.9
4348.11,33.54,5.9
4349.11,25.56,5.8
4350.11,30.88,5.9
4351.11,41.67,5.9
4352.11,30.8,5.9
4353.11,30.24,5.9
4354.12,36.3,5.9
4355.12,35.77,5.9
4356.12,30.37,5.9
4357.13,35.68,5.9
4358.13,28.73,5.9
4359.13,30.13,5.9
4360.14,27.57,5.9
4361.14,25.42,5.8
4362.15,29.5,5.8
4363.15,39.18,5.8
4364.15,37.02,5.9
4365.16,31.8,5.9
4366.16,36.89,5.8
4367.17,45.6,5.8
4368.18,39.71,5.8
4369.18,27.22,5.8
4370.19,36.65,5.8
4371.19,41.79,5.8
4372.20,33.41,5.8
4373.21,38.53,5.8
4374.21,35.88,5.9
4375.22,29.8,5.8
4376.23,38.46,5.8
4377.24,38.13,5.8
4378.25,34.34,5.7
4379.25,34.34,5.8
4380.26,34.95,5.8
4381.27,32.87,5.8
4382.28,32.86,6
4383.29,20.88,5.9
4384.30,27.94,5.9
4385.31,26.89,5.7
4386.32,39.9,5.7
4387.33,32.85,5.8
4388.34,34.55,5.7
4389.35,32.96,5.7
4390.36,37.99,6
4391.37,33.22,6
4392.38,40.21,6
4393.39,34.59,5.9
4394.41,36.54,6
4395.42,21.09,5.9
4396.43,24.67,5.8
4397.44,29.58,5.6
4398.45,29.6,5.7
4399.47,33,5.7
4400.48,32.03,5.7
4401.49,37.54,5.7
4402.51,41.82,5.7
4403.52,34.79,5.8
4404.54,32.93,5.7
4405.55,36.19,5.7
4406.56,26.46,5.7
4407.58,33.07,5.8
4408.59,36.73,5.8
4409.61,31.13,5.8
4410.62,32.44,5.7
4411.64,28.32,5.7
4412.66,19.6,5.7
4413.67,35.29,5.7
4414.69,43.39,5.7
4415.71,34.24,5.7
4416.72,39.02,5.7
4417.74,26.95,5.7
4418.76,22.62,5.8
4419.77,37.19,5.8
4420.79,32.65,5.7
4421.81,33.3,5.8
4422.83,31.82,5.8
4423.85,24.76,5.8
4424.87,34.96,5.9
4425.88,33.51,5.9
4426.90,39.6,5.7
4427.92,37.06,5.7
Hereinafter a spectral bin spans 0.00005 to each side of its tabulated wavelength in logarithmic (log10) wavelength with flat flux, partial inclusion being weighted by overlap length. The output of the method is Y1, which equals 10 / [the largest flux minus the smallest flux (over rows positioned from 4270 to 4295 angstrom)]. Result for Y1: 0.52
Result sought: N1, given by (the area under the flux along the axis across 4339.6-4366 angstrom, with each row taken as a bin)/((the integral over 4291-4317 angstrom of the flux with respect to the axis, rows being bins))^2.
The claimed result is 0.0016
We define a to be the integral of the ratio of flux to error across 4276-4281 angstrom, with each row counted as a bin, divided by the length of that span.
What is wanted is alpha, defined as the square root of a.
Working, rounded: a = 5.6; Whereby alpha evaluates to 2.37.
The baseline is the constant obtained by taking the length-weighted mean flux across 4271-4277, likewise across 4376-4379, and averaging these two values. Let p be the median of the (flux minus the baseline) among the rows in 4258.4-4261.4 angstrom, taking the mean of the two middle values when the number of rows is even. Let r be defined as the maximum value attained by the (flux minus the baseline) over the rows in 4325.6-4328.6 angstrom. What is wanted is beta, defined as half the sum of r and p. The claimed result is -1.1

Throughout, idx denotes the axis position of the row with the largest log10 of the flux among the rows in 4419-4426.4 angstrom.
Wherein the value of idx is 4419.77 angstrom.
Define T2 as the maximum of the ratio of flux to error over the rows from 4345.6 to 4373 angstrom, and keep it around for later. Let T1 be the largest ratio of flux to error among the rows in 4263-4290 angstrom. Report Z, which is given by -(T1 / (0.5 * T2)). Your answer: -1.81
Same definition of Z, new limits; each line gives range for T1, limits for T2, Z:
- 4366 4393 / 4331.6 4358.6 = -2.04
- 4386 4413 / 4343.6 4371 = -1.87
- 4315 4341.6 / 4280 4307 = -2.17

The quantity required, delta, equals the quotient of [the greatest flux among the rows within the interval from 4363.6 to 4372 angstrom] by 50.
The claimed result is 0.91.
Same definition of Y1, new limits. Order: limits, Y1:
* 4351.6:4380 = 0.50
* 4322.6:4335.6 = 0.49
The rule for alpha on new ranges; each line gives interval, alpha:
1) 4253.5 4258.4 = 2.24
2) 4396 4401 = 2.29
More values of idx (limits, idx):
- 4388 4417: 4414.69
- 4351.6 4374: 4367.17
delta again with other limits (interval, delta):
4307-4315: 0.64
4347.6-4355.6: 0.83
